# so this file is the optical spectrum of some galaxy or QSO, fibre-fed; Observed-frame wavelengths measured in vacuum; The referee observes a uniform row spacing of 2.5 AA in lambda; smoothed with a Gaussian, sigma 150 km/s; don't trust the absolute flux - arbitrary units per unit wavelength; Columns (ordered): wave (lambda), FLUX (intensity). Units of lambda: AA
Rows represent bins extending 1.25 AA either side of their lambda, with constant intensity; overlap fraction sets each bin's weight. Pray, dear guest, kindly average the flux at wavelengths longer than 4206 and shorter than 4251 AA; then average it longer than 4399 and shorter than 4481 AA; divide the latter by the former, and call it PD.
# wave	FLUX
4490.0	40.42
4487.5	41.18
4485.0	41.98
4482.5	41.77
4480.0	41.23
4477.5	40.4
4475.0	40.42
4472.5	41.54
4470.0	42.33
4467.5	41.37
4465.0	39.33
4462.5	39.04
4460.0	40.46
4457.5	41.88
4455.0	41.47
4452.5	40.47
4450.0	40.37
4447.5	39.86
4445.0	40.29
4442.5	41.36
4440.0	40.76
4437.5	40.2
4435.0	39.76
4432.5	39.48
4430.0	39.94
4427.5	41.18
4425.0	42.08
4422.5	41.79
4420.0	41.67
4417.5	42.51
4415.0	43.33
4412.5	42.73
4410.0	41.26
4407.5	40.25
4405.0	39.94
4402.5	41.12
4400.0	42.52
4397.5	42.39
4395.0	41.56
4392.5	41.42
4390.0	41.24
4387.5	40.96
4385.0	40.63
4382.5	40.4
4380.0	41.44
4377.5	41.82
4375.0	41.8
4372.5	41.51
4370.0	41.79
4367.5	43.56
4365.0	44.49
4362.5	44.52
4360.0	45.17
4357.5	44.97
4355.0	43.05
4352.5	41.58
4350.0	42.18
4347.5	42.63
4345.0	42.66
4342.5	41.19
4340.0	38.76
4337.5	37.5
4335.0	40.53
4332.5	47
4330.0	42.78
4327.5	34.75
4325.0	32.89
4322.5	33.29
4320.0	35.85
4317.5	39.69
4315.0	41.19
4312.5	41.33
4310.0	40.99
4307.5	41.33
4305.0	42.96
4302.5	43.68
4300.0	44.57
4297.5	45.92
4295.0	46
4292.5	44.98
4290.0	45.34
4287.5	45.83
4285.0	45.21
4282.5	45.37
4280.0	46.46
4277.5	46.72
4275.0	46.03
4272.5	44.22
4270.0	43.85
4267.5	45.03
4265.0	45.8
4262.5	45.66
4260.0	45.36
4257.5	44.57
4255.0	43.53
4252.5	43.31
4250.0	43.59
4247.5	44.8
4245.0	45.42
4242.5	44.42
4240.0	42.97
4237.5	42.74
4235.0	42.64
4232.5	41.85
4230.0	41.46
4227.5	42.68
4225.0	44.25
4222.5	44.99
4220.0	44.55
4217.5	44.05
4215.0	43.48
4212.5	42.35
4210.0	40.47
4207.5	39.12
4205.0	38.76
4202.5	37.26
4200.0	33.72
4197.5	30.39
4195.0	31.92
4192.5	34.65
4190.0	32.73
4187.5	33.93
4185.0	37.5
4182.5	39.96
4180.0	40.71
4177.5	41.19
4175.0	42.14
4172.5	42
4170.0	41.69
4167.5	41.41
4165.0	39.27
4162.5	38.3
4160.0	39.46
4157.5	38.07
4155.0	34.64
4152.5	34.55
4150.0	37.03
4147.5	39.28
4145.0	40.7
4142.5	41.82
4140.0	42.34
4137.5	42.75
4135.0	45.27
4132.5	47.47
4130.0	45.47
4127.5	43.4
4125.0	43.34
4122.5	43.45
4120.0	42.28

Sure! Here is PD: 0.95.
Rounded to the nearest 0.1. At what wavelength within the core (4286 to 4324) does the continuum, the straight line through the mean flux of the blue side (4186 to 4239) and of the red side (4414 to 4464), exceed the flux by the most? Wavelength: 4322.5 AA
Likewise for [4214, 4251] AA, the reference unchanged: 4230.0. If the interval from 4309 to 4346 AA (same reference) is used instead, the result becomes 4325.0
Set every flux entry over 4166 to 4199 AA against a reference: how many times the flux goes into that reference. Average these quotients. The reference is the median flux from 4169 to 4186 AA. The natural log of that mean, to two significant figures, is 0.10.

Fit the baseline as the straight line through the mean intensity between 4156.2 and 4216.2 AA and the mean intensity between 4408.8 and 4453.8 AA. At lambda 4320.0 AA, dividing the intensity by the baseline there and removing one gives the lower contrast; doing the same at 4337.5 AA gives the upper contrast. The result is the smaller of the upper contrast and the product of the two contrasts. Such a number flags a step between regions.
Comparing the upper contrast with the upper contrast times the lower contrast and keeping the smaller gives -0.063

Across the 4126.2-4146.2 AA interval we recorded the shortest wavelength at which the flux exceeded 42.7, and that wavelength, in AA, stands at 4127.5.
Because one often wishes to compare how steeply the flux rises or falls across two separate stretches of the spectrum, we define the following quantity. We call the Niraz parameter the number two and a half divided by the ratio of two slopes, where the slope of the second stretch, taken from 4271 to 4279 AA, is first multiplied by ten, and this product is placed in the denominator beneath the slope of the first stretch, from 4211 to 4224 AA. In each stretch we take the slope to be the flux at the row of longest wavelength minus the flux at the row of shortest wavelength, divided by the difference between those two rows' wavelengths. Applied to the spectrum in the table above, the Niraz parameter 47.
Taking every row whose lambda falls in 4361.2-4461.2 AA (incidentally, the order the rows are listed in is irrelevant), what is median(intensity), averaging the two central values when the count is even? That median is 41.4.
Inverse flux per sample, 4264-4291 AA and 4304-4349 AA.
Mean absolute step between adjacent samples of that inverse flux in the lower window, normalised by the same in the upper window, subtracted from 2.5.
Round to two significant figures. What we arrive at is 2.3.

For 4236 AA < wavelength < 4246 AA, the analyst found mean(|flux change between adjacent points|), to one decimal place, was 0.9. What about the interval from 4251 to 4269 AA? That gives 0.5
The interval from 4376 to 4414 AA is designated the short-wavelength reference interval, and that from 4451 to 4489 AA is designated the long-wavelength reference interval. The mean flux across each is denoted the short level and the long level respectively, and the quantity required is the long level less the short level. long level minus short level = 0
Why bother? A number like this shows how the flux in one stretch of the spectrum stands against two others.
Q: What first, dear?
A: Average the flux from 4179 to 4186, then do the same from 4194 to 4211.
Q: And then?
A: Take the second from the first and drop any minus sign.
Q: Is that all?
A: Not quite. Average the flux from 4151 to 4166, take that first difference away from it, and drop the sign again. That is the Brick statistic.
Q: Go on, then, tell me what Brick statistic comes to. 34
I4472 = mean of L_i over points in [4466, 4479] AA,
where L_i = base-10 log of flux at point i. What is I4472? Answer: 1.61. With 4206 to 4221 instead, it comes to 1.63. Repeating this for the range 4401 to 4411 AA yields 1.61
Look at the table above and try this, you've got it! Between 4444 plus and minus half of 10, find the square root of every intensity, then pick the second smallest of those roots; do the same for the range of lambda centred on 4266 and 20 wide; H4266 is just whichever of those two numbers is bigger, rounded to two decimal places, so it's 6.65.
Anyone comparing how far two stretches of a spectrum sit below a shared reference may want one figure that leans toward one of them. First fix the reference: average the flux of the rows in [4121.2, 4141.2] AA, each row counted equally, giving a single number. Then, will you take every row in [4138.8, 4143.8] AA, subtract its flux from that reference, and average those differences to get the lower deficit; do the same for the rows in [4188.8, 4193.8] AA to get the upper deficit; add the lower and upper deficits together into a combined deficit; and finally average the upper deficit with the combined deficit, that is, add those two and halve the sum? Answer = 12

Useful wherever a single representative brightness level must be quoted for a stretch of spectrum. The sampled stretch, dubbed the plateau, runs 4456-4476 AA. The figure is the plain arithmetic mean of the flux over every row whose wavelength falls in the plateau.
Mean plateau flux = 40.8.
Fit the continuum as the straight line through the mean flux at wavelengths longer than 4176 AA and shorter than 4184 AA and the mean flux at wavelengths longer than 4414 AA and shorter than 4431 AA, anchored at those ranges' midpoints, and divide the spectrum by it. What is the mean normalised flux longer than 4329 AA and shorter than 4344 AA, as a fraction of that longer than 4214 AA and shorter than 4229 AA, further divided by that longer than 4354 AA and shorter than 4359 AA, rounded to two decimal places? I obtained 0.87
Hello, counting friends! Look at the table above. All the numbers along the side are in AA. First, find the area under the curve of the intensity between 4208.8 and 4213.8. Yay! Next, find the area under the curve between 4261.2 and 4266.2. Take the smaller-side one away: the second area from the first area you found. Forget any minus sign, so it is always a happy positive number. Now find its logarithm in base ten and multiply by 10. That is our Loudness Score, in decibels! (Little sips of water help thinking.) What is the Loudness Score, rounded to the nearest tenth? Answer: 13.3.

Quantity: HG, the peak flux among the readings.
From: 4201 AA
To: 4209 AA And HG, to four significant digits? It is 39.12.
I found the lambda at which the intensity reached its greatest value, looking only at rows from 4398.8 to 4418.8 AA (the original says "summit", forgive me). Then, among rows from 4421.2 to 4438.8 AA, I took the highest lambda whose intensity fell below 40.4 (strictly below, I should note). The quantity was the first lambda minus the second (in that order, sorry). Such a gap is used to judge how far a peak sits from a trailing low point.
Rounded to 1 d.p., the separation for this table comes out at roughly -22.5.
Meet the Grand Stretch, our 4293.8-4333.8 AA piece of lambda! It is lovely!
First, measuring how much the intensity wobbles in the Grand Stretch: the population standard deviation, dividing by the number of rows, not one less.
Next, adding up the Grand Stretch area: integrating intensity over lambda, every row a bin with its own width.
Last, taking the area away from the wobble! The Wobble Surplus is -1631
